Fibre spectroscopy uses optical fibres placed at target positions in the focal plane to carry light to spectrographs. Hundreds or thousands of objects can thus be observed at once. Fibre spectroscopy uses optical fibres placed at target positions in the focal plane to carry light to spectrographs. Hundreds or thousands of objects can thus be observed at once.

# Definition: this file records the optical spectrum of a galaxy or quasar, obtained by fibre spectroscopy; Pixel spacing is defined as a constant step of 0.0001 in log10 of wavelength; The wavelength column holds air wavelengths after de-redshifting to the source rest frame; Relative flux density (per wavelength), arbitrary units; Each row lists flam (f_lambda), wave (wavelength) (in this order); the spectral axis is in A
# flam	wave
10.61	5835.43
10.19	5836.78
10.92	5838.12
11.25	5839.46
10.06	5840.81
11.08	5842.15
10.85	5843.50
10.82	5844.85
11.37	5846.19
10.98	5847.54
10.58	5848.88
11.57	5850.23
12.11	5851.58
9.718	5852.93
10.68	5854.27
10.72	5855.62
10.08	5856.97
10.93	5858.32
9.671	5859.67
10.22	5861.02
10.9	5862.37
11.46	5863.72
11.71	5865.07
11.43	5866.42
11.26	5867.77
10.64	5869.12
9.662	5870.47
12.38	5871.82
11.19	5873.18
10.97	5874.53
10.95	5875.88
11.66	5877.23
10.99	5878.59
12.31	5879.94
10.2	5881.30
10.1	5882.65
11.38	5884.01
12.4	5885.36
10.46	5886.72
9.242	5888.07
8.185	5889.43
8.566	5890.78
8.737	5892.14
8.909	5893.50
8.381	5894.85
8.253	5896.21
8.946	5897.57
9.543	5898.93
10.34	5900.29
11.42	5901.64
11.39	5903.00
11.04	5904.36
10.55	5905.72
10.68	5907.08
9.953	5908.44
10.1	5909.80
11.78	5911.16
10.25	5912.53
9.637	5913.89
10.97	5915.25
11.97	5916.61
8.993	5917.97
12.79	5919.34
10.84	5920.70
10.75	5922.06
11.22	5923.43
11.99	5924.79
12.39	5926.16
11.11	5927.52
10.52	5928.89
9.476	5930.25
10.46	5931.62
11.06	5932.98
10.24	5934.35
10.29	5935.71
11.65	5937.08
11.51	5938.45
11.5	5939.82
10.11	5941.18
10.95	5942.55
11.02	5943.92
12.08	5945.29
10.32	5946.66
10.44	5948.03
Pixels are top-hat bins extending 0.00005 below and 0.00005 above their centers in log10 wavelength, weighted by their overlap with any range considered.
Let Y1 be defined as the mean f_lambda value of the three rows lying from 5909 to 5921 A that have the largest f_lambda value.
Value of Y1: 12.2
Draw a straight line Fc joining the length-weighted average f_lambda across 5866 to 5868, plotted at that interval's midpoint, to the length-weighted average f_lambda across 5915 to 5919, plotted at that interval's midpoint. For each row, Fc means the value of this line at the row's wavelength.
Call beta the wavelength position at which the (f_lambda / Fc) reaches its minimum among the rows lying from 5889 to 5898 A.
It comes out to 5889.43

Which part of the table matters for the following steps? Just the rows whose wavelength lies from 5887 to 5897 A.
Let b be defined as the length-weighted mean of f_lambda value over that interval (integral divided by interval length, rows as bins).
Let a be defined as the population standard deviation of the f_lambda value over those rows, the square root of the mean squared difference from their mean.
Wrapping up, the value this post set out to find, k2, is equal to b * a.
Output 3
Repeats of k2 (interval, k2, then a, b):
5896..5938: 11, 1.0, 10.7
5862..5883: 8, 0.7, 11.1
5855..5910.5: 12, 1.1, 10.4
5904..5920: 11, 1.0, 10.7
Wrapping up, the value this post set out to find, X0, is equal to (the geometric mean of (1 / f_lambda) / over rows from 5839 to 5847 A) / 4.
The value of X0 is 0.0229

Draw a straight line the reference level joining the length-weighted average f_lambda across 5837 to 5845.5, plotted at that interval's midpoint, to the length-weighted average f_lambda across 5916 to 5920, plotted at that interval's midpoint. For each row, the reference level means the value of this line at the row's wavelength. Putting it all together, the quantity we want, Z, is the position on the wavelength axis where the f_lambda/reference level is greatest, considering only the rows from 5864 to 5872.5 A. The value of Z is 5871.82 A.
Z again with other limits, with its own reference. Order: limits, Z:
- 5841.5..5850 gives 5846.19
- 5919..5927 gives 5919.34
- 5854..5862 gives 5858.32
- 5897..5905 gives 5901.64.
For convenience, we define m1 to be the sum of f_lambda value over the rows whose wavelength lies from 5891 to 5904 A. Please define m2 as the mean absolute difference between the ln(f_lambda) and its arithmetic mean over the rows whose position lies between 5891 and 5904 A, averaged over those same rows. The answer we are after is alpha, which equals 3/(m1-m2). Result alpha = 0.035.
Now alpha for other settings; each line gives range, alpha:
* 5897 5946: 0.008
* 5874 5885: 0.034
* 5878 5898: 0.020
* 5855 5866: 0.035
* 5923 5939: 0.023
